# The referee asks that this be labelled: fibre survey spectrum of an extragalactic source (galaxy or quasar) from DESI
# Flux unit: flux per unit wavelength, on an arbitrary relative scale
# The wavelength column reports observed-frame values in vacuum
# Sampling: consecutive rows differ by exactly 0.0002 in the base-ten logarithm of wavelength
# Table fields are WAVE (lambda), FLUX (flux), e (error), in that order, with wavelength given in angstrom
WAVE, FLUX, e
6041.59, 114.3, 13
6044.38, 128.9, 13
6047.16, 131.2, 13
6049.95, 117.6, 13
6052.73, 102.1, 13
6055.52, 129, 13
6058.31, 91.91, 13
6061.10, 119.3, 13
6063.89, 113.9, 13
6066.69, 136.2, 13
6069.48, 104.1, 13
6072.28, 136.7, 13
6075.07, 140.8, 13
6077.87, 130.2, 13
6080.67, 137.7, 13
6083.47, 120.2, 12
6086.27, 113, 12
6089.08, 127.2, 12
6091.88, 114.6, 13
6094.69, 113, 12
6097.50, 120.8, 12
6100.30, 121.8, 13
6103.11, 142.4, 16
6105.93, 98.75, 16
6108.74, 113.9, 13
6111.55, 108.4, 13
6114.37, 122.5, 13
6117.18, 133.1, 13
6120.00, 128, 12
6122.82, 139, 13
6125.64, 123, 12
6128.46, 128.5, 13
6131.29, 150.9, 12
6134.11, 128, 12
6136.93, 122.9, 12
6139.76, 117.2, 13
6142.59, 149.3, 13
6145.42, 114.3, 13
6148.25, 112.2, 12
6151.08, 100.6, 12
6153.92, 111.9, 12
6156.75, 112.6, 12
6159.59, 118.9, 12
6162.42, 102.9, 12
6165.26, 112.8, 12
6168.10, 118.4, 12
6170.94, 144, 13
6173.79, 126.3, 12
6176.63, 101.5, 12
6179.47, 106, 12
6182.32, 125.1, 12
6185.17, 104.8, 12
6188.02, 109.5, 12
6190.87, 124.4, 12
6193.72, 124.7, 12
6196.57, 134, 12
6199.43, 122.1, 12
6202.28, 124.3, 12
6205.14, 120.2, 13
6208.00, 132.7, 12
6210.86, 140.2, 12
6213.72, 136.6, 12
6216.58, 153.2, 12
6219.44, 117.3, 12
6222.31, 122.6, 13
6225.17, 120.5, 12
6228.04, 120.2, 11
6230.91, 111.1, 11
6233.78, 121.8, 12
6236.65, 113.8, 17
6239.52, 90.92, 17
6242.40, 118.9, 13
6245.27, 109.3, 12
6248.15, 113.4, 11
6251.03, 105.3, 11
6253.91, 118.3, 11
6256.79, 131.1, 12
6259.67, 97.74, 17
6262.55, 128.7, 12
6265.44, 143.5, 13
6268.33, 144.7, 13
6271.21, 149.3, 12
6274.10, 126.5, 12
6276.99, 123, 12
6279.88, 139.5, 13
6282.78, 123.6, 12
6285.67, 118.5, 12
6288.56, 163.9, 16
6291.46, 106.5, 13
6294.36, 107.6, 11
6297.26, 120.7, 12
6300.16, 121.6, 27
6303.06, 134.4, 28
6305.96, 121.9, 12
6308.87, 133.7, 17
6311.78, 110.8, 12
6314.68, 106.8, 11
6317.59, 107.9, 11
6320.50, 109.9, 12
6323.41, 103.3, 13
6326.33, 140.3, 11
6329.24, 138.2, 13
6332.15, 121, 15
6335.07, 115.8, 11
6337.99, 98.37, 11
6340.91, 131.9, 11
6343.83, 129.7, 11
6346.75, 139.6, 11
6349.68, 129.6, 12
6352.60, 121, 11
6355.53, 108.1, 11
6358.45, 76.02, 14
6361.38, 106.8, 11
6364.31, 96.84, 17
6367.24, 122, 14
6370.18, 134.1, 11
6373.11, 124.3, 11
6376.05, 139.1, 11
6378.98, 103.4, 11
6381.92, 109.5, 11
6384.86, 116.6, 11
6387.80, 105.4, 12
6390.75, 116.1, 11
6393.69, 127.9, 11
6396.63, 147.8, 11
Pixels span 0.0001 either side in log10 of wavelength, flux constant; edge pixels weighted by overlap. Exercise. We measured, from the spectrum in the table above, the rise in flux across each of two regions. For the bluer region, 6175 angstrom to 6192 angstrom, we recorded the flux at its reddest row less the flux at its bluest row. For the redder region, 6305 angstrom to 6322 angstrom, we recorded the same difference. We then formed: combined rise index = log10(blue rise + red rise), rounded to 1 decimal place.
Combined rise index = 1.0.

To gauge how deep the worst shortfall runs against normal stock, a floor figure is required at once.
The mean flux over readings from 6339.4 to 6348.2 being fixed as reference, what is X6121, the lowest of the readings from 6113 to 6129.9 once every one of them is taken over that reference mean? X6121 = 0.92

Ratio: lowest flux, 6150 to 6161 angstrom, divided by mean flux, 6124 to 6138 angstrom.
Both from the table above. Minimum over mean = 0.77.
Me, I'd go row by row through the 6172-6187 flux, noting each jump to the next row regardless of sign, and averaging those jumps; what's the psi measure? 17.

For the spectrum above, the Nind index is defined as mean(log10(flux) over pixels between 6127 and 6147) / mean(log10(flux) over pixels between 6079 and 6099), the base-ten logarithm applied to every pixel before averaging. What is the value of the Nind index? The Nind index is 1.01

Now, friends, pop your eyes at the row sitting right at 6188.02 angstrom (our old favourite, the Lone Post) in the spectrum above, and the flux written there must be 109.5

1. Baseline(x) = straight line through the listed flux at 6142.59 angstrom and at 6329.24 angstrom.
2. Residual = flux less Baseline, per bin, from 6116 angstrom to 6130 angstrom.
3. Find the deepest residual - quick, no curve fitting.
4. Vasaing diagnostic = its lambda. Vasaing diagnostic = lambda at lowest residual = 6125.64 angstrom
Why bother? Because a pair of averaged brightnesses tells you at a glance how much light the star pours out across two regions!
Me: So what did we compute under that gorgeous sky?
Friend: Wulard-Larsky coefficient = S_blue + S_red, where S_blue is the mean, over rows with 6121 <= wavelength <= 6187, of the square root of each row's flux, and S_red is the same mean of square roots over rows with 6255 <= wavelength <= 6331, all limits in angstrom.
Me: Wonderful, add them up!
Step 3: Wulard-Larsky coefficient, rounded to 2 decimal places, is 22.12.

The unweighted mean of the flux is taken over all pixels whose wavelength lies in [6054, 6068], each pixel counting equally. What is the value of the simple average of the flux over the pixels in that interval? 118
